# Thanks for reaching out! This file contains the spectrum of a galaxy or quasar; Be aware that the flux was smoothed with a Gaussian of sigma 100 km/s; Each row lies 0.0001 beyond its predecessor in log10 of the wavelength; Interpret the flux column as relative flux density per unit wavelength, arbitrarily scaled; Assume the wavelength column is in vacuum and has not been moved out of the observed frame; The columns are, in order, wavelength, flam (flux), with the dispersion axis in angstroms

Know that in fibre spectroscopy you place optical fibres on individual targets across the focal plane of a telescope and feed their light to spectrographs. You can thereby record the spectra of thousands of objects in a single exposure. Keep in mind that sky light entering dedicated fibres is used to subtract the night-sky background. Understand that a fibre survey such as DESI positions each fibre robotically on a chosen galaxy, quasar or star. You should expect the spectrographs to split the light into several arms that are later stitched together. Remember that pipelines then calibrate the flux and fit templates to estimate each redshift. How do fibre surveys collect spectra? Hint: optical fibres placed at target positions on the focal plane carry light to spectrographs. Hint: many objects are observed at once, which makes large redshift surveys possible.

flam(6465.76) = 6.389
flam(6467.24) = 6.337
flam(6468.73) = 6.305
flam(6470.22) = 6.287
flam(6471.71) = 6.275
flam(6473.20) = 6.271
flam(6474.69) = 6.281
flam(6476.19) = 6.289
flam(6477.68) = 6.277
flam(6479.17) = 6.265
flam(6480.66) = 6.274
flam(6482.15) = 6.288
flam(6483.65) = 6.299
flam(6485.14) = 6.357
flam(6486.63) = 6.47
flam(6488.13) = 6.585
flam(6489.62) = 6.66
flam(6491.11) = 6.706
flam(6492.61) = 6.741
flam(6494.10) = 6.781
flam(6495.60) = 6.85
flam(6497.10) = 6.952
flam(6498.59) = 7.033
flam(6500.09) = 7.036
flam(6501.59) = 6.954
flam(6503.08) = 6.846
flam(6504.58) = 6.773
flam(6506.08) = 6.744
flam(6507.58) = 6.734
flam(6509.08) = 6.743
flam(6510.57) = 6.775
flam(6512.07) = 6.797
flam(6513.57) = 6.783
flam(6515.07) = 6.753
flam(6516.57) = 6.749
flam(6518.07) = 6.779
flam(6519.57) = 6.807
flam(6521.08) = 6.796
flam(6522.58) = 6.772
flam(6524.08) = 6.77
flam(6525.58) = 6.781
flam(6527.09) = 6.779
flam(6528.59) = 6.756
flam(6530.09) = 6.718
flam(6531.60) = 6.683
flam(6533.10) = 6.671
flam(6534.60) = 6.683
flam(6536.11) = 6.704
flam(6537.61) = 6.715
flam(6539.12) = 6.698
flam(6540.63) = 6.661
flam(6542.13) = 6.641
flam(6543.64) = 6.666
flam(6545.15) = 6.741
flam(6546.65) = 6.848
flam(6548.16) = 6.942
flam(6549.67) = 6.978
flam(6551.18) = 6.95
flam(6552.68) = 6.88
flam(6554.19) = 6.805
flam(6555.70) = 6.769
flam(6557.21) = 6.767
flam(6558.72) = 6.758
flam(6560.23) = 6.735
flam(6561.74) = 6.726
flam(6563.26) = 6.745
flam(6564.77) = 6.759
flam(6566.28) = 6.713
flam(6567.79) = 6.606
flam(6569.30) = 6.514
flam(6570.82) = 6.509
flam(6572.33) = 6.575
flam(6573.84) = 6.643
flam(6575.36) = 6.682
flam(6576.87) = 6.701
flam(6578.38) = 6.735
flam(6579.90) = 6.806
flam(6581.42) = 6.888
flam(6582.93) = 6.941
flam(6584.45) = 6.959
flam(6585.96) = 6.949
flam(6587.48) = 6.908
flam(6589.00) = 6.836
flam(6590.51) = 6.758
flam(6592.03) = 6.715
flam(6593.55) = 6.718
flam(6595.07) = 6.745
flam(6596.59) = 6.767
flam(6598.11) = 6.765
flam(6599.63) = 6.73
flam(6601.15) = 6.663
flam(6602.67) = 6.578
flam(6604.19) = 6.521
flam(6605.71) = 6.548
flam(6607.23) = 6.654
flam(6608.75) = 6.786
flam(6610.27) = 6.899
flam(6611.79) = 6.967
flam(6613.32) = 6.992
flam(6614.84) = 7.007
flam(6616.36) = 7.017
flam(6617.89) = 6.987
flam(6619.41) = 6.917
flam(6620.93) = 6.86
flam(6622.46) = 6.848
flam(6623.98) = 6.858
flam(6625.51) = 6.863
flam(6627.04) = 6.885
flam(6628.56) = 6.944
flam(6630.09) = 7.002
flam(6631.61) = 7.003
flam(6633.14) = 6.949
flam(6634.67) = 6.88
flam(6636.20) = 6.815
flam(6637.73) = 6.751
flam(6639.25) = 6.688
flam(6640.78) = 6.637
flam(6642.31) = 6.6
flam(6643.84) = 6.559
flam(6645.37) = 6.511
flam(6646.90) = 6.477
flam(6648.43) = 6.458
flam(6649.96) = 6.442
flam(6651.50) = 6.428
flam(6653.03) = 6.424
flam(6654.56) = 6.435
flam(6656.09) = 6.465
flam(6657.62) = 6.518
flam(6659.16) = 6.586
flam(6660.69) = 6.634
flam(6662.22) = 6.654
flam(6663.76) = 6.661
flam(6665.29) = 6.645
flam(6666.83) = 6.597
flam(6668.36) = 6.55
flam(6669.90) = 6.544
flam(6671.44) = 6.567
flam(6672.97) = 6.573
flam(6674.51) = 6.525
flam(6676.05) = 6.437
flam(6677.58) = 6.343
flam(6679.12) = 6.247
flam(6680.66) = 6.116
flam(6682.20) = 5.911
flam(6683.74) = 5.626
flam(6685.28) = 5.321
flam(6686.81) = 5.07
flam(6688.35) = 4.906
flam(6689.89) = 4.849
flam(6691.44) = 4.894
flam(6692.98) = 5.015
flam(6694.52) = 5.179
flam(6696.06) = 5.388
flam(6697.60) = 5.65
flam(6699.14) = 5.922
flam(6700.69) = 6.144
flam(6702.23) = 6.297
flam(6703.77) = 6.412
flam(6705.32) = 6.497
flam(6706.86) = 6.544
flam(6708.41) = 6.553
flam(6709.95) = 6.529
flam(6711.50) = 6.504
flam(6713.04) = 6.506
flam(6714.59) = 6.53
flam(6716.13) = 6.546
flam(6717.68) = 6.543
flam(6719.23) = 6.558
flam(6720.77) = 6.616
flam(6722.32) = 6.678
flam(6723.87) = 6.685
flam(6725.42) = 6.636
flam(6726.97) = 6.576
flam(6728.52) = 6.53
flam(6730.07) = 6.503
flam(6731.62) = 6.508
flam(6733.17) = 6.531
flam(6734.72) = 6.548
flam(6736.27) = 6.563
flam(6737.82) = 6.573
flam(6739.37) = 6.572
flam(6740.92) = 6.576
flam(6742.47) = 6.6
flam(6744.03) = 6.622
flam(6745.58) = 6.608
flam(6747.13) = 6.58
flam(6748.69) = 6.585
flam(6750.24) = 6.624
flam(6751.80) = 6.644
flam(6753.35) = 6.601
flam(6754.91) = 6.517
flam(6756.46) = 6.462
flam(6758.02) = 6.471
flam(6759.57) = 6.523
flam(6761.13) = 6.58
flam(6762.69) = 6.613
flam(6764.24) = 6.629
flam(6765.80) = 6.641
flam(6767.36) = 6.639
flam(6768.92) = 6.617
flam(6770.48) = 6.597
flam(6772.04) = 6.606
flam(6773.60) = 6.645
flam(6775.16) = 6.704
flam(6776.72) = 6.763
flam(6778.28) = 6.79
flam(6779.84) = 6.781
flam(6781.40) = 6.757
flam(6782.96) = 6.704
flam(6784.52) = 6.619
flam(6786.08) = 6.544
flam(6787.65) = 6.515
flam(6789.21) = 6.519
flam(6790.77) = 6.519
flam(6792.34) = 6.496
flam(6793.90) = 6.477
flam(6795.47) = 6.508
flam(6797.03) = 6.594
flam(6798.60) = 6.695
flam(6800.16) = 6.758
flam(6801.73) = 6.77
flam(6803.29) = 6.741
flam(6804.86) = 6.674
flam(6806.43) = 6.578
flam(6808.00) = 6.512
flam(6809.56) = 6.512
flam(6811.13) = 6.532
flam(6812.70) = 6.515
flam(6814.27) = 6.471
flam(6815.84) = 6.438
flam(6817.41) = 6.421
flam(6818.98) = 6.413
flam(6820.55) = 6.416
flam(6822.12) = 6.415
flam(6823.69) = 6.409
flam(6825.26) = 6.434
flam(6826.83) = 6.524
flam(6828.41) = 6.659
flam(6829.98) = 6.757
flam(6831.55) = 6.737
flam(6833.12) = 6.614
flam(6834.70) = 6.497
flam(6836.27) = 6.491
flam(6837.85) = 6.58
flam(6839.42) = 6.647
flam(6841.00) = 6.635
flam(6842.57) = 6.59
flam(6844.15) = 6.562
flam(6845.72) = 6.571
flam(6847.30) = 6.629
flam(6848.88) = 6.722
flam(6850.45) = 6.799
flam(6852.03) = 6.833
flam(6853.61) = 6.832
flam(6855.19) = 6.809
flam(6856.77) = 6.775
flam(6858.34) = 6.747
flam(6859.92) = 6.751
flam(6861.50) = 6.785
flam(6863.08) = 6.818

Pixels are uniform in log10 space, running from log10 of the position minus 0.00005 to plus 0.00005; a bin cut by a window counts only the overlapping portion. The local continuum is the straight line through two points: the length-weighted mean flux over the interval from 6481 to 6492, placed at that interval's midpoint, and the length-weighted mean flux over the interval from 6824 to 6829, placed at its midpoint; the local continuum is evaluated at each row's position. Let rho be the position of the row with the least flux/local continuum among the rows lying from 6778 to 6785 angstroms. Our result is 6784.52 angstroms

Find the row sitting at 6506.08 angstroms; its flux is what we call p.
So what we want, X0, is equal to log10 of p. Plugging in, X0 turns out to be 0.829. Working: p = 6.744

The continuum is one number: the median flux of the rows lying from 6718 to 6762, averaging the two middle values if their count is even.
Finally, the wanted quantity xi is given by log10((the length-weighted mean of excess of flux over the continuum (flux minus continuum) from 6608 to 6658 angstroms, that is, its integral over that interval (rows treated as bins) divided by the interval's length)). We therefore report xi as -0.75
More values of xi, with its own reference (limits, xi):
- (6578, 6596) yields -0.59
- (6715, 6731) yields -2.04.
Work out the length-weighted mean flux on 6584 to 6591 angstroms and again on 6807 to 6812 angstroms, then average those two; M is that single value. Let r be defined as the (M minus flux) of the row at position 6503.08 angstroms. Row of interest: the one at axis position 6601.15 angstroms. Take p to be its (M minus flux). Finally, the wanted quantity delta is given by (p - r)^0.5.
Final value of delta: 0.43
